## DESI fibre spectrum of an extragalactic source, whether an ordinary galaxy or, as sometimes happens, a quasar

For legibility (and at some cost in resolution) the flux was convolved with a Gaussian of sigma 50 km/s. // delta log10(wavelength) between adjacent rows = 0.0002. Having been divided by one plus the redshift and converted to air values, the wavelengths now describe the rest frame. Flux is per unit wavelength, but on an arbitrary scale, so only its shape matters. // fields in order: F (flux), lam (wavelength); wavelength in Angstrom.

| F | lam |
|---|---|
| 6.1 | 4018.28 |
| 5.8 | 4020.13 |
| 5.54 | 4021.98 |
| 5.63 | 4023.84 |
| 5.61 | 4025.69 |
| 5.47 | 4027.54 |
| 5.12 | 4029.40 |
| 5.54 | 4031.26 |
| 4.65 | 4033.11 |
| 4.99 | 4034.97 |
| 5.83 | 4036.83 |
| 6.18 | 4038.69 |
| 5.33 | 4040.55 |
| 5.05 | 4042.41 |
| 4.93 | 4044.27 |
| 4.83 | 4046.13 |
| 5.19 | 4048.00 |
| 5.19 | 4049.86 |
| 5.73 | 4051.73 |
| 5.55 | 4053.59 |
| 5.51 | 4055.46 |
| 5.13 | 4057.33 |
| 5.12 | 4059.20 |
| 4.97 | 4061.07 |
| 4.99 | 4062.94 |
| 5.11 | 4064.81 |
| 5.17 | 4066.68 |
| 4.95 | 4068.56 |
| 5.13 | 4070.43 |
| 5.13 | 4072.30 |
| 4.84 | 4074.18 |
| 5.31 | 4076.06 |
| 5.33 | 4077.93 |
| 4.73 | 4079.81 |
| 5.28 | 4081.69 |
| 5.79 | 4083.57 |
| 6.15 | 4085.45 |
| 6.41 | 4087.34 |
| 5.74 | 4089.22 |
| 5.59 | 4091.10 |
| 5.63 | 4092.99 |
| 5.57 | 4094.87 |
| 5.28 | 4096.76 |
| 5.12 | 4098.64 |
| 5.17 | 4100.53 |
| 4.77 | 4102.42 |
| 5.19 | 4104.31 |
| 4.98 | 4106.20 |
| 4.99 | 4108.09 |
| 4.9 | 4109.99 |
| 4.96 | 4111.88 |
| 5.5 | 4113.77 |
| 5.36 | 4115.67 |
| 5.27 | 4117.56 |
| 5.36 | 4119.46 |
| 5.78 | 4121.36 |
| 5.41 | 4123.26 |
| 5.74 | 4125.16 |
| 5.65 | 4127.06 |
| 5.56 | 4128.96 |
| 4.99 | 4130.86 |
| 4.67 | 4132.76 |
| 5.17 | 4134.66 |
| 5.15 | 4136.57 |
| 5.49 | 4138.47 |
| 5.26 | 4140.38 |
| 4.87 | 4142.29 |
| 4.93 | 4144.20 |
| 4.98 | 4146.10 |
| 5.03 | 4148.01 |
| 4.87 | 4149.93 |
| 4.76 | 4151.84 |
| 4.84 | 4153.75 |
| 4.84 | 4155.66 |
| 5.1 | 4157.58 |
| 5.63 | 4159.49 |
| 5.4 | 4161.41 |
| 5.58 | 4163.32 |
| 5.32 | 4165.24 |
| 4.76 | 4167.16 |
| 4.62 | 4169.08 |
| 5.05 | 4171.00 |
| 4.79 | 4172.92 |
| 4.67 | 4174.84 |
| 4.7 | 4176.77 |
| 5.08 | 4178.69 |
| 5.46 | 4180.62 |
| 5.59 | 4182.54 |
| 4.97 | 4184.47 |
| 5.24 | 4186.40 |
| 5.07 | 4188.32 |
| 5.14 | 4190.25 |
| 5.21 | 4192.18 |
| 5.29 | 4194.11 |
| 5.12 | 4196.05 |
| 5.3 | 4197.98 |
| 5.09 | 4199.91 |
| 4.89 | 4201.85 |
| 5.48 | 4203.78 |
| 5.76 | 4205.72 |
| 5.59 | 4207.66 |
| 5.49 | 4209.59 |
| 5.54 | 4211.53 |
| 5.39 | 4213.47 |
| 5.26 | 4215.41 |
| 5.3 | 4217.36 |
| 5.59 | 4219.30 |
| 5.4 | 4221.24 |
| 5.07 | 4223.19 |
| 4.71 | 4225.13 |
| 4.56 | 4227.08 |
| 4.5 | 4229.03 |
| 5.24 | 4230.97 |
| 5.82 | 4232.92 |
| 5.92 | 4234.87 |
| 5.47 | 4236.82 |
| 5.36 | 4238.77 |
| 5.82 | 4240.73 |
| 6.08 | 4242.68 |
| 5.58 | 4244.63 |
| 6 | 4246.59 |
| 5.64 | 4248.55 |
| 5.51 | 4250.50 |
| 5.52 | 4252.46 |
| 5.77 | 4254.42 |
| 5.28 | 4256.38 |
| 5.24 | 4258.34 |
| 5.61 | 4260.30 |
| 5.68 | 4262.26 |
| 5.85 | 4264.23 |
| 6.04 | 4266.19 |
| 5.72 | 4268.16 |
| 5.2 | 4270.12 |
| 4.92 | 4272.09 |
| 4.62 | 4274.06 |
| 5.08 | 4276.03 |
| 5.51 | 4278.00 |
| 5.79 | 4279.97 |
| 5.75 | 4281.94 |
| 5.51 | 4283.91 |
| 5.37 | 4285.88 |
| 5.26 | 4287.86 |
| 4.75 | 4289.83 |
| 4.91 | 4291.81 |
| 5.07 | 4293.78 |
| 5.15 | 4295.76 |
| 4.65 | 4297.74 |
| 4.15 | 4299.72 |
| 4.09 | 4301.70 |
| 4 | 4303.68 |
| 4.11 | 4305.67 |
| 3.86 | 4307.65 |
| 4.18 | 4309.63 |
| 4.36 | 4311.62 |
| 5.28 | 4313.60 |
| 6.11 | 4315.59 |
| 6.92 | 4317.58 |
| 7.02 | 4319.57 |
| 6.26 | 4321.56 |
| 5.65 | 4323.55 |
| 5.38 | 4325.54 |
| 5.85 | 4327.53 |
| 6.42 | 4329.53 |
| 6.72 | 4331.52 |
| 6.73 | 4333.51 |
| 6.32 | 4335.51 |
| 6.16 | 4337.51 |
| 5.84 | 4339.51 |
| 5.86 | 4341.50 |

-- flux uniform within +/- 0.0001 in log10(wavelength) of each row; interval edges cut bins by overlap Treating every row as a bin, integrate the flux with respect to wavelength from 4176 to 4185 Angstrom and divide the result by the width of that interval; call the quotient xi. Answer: 5.18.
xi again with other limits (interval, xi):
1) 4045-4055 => 5.30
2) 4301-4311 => 4.06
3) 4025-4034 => 5.27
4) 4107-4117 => 5.15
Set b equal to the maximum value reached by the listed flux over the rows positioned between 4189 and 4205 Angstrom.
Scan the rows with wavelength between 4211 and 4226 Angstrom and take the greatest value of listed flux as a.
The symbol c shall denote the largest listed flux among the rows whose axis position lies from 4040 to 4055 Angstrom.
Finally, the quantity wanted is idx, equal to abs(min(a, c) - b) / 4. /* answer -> 0.03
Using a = 5.59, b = 5.48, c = 5.73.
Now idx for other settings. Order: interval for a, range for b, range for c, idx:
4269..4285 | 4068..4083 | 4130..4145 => 0.04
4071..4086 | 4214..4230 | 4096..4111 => 0.08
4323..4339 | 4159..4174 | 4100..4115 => 0.03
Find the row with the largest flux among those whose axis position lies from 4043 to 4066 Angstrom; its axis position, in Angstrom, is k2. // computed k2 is 4051.73 Angstrom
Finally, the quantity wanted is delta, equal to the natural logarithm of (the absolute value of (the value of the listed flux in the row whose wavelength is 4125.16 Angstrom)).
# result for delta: 1.75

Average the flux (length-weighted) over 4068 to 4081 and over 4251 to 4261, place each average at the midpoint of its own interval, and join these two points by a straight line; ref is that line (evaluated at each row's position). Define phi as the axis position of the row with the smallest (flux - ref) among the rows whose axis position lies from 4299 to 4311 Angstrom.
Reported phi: 4307.65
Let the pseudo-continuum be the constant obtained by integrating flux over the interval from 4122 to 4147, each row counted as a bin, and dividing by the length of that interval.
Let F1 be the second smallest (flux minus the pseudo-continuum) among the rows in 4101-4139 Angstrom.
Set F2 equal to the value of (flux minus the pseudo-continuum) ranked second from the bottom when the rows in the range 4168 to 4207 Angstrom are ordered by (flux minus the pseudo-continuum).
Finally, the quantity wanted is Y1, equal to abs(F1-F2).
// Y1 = 0.100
